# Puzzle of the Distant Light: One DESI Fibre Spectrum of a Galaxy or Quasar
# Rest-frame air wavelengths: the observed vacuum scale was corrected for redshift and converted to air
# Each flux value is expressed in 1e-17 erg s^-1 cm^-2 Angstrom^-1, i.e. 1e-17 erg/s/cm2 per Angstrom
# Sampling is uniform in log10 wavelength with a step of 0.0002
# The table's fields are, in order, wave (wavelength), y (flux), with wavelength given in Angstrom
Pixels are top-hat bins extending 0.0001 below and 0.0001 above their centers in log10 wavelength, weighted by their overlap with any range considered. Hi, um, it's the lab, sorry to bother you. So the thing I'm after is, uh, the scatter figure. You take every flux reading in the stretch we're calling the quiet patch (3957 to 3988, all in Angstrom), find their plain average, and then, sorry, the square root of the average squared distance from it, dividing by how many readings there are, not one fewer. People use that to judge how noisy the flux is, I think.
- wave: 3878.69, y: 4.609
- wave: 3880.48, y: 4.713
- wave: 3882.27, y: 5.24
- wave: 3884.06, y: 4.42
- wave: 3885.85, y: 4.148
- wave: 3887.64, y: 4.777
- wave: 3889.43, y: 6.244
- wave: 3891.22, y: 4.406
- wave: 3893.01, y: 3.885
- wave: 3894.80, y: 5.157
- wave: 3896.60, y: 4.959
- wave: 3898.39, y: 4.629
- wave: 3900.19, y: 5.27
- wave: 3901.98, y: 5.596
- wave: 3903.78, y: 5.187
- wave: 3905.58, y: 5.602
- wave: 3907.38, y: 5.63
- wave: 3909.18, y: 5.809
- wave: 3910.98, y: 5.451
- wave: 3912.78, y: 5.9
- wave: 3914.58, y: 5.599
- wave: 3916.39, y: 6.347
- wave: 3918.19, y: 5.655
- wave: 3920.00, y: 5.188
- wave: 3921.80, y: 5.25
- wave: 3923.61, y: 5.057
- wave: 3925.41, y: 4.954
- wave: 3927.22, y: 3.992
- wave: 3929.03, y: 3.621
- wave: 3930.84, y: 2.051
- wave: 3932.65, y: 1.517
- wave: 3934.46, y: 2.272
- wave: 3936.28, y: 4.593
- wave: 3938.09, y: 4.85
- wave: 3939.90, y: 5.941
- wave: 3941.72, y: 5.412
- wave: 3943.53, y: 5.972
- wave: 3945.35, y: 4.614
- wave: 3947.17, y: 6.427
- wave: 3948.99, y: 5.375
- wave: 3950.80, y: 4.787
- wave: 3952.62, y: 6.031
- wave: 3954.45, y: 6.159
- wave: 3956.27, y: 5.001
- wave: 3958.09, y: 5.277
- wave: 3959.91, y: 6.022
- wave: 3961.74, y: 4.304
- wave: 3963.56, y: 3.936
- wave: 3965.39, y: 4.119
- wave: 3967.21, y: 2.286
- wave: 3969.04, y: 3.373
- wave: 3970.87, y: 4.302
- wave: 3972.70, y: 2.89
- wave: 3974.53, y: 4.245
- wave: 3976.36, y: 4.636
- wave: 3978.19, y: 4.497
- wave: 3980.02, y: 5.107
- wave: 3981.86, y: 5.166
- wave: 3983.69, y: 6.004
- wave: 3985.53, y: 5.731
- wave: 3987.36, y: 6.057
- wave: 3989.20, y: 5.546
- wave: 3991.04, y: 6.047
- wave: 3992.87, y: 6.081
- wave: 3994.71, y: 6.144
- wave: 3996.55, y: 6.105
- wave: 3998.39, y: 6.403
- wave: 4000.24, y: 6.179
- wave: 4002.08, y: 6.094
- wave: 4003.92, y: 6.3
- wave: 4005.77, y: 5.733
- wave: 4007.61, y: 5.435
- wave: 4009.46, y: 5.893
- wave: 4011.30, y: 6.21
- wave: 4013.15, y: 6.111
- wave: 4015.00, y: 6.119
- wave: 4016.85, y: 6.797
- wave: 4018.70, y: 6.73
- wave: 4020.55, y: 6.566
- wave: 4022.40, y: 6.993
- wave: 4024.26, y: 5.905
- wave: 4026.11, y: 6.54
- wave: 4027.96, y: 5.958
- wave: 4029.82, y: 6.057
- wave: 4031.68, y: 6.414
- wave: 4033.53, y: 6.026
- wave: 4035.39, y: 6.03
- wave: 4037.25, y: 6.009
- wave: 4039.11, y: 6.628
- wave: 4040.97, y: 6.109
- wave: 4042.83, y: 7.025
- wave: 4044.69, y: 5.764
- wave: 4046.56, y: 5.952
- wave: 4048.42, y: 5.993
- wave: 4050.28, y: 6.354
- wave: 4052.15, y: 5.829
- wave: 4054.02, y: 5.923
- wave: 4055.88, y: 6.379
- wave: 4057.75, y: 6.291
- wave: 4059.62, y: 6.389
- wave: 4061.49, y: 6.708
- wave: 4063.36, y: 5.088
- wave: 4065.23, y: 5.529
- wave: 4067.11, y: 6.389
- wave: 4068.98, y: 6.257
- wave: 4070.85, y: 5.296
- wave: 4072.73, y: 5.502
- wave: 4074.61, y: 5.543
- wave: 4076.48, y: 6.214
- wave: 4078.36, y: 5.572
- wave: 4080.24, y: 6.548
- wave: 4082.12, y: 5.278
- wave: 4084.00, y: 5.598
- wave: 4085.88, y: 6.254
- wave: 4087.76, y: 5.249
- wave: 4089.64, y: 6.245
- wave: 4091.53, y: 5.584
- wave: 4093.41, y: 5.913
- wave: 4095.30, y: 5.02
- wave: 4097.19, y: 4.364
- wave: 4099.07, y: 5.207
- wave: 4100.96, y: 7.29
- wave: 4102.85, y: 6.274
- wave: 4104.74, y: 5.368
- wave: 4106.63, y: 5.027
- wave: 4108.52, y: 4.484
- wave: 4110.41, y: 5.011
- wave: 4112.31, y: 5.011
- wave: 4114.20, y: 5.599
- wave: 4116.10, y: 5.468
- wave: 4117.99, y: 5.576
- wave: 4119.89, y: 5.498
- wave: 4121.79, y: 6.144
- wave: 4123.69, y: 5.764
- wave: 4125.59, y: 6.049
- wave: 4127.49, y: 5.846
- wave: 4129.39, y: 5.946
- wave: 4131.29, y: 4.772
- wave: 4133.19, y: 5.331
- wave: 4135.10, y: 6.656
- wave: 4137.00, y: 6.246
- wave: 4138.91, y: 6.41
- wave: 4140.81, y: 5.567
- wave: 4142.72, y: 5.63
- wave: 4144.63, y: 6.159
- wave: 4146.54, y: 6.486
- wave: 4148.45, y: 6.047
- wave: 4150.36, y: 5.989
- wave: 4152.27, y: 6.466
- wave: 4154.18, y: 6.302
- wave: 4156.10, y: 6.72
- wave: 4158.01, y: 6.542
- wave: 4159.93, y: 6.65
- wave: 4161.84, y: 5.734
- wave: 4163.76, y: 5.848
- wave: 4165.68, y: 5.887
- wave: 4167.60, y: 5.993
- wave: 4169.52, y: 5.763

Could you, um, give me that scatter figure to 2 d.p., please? 1.06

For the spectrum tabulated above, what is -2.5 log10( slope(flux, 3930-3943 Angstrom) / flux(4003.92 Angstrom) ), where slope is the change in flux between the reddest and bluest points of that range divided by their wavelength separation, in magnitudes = 3.3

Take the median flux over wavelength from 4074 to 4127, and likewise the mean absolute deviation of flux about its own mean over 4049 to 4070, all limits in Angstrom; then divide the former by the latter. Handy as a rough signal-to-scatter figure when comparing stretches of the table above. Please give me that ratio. 15.0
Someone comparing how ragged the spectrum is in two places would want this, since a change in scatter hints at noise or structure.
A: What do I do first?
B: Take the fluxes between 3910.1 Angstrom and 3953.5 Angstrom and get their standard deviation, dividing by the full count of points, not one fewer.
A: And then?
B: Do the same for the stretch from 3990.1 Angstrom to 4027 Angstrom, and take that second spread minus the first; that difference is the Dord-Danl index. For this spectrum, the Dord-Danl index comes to -0.9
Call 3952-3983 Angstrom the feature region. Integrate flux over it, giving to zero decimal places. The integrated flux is 141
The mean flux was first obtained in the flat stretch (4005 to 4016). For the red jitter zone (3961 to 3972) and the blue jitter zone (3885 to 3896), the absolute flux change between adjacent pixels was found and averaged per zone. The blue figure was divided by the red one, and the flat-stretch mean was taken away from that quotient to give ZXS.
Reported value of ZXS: -4.6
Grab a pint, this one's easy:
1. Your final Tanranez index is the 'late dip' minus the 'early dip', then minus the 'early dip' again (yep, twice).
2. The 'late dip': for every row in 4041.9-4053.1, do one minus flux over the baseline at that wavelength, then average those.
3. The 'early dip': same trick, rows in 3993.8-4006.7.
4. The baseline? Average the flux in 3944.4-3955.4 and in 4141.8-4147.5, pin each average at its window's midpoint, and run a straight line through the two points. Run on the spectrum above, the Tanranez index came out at 0.10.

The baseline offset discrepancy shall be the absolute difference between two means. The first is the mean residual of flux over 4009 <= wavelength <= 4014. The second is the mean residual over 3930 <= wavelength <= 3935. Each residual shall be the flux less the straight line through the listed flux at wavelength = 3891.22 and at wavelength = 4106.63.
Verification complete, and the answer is 3.9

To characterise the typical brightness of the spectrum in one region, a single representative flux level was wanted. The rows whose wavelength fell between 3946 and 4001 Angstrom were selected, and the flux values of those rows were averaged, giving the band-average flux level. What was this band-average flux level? 5.1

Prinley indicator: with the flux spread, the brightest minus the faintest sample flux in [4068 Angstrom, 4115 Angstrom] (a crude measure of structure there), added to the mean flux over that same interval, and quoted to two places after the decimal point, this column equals 8.51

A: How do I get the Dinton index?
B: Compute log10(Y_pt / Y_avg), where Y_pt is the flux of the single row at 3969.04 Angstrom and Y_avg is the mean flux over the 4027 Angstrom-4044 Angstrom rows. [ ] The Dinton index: -0.27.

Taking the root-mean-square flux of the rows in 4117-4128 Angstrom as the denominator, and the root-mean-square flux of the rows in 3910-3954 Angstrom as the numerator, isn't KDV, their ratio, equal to 0.87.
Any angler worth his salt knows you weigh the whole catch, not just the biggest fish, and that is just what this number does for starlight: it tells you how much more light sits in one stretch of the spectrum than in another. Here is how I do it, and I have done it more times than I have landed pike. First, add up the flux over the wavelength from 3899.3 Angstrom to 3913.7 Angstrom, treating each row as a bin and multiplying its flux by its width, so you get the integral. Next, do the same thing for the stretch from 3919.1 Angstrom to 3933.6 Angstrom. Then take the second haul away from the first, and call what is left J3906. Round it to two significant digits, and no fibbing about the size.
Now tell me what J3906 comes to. 23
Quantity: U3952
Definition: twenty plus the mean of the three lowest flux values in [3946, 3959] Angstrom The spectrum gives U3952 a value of 25.0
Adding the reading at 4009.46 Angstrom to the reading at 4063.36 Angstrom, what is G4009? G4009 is 11.0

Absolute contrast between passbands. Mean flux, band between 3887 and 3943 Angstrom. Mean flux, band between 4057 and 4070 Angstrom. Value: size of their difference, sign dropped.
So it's 1.2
